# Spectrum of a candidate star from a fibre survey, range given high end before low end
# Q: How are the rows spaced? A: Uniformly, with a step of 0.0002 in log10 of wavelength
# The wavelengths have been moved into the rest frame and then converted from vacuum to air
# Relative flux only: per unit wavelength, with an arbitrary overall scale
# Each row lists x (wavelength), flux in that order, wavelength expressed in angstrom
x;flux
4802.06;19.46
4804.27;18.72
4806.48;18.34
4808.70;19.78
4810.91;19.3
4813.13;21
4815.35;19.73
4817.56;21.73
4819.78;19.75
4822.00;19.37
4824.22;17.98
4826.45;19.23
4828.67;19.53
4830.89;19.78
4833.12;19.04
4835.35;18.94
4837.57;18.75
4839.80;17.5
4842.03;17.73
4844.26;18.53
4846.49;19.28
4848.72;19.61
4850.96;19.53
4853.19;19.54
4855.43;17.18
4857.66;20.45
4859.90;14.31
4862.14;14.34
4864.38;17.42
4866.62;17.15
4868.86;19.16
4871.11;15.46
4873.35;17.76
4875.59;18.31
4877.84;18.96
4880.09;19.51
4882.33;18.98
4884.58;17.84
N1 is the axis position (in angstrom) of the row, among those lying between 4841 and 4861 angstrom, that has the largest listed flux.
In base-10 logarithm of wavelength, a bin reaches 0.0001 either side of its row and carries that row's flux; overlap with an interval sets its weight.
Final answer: 4857.66 angstrom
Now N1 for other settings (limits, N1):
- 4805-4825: 4817.56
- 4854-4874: 4857.66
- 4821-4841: 4830.89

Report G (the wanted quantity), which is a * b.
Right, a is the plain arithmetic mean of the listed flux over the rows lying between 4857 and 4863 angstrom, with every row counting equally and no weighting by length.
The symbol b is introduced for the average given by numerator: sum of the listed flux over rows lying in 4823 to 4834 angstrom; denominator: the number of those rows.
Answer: 313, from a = 16.4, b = 19.1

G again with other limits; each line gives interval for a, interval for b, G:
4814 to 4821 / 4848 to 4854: 399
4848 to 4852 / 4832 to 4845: 360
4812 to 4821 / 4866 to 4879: 366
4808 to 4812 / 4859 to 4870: 322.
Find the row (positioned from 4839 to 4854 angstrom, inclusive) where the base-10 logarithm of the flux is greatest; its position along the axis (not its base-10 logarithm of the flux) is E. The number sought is 4848.72 angstrom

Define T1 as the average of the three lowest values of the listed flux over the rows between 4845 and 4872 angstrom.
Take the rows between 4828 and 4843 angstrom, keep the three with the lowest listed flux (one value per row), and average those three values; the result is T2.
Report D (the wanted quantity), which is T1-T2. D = -3.3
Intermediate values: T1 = 14.7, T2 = 18.0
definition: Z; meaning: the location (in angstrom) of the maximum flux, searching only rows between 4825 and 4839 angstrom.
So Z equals 4830.89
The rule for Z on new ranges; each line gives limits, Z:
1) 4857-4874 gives 4857.66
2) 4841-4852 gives 4848.72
